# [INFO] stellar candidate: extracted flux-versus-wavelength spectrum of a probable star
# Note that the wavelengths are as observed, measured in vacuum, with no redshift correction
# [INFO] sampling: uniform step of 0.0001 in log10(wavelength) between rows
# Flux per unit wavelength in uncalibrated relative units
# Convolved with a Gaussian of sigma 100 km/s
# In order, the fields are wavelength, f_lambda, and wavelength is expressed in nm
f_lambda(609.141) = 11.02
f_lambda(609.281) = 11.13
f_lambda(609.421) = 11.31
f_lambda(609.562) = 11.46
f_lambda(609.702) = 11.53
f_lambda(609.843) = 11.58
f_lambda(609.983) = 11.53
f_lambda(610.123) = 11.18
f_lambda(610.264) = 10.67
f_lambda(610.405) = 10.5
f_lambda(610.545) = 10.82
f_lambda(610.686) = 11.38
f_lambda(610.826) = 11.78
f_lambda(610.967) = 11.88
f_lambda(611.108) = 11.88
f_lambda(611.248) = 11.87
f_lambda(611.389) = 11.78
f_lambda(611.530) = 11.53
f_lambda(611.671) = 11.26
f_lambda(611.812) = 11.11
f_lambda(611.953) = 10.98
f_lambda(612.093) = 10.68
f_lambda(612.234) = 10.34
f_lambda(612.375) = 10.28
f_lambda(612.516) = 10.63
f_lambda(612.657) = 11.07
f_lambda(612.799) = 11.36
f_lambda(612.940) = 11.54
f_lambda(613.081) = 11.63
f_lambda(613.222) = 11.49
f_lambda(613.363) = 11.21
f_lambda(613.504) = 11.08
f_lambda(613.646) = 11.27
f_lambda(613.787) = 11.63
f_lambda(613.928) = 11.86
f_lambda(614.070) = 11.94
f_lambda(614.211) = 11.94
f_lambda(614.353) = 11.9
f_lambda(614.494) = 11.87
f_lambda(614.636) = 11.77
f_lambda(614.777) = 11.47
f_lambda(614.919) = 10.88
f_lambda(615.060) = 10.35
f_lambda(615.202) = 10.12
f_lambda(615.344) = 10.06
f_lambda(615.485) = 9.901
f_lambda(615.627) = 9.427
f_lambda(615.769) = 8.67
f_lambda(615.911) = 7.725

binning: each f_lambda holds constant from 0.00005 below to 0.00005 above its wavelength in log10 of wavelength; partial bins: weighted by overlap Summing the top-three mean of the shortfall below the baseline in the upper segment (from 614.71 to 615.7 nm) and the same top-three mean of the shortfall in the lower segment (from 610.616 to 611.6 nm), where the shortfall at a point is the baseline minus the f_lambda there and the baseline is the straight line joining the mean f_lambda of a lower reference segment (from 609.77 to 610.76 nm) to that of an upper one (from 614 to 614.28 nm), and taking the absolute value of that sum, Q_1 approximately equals 2.2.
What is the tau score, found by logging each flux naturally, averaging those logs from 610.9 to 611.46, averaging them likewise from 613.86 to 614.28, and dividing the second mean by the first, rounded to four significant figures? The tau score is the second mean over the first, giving 1.002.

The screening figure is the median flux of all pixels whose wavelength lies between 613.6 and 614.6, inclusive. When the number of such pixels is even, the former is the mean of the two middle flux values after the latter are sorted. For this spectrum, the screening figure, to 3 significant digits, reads 11.9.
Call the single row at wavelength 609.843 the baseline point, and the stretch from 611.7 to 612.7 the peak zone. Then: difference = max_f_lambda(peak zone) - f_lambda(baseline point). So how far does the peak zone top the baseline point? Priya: -0.47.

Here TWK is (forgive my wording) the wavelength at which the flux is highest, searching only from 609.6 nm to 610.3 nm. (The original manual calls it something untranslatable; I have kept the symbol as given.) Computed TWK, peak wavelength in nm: 609.843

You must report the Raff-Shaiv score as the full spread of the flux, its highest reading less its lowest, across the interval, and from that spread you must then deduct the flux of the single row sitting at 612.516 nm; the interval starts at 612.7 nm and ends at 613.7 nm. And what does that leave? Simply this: -10.1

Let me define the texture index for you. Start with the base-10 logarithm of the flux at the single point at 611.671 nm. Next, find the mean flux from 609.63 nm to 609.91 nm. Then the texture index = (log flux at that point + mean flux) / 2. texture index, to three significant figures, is 6.30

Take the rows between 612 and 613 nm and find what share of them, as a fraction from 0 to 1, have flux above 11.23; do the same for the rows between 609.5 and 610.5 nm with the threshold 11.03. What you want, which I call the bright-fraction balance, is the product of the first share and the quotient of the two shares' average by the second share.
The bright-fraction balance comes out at 0.20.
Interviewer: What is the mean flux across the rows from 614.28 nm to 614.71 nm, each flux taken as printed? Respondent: 11.8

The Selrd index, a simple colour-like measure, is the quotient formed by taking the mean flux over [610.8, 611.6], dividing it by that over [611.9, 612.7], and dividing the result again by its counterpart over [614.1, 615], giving 0.0950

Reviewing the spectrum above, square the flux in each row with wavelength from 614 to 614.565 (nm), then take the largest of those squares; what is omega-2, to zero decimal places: 143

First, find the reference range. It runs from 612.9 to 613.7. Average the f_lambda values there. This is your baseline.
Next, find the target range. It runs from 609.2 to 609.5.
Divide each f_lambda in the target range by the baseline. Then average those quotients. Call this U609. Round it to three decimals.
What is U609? 0.987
